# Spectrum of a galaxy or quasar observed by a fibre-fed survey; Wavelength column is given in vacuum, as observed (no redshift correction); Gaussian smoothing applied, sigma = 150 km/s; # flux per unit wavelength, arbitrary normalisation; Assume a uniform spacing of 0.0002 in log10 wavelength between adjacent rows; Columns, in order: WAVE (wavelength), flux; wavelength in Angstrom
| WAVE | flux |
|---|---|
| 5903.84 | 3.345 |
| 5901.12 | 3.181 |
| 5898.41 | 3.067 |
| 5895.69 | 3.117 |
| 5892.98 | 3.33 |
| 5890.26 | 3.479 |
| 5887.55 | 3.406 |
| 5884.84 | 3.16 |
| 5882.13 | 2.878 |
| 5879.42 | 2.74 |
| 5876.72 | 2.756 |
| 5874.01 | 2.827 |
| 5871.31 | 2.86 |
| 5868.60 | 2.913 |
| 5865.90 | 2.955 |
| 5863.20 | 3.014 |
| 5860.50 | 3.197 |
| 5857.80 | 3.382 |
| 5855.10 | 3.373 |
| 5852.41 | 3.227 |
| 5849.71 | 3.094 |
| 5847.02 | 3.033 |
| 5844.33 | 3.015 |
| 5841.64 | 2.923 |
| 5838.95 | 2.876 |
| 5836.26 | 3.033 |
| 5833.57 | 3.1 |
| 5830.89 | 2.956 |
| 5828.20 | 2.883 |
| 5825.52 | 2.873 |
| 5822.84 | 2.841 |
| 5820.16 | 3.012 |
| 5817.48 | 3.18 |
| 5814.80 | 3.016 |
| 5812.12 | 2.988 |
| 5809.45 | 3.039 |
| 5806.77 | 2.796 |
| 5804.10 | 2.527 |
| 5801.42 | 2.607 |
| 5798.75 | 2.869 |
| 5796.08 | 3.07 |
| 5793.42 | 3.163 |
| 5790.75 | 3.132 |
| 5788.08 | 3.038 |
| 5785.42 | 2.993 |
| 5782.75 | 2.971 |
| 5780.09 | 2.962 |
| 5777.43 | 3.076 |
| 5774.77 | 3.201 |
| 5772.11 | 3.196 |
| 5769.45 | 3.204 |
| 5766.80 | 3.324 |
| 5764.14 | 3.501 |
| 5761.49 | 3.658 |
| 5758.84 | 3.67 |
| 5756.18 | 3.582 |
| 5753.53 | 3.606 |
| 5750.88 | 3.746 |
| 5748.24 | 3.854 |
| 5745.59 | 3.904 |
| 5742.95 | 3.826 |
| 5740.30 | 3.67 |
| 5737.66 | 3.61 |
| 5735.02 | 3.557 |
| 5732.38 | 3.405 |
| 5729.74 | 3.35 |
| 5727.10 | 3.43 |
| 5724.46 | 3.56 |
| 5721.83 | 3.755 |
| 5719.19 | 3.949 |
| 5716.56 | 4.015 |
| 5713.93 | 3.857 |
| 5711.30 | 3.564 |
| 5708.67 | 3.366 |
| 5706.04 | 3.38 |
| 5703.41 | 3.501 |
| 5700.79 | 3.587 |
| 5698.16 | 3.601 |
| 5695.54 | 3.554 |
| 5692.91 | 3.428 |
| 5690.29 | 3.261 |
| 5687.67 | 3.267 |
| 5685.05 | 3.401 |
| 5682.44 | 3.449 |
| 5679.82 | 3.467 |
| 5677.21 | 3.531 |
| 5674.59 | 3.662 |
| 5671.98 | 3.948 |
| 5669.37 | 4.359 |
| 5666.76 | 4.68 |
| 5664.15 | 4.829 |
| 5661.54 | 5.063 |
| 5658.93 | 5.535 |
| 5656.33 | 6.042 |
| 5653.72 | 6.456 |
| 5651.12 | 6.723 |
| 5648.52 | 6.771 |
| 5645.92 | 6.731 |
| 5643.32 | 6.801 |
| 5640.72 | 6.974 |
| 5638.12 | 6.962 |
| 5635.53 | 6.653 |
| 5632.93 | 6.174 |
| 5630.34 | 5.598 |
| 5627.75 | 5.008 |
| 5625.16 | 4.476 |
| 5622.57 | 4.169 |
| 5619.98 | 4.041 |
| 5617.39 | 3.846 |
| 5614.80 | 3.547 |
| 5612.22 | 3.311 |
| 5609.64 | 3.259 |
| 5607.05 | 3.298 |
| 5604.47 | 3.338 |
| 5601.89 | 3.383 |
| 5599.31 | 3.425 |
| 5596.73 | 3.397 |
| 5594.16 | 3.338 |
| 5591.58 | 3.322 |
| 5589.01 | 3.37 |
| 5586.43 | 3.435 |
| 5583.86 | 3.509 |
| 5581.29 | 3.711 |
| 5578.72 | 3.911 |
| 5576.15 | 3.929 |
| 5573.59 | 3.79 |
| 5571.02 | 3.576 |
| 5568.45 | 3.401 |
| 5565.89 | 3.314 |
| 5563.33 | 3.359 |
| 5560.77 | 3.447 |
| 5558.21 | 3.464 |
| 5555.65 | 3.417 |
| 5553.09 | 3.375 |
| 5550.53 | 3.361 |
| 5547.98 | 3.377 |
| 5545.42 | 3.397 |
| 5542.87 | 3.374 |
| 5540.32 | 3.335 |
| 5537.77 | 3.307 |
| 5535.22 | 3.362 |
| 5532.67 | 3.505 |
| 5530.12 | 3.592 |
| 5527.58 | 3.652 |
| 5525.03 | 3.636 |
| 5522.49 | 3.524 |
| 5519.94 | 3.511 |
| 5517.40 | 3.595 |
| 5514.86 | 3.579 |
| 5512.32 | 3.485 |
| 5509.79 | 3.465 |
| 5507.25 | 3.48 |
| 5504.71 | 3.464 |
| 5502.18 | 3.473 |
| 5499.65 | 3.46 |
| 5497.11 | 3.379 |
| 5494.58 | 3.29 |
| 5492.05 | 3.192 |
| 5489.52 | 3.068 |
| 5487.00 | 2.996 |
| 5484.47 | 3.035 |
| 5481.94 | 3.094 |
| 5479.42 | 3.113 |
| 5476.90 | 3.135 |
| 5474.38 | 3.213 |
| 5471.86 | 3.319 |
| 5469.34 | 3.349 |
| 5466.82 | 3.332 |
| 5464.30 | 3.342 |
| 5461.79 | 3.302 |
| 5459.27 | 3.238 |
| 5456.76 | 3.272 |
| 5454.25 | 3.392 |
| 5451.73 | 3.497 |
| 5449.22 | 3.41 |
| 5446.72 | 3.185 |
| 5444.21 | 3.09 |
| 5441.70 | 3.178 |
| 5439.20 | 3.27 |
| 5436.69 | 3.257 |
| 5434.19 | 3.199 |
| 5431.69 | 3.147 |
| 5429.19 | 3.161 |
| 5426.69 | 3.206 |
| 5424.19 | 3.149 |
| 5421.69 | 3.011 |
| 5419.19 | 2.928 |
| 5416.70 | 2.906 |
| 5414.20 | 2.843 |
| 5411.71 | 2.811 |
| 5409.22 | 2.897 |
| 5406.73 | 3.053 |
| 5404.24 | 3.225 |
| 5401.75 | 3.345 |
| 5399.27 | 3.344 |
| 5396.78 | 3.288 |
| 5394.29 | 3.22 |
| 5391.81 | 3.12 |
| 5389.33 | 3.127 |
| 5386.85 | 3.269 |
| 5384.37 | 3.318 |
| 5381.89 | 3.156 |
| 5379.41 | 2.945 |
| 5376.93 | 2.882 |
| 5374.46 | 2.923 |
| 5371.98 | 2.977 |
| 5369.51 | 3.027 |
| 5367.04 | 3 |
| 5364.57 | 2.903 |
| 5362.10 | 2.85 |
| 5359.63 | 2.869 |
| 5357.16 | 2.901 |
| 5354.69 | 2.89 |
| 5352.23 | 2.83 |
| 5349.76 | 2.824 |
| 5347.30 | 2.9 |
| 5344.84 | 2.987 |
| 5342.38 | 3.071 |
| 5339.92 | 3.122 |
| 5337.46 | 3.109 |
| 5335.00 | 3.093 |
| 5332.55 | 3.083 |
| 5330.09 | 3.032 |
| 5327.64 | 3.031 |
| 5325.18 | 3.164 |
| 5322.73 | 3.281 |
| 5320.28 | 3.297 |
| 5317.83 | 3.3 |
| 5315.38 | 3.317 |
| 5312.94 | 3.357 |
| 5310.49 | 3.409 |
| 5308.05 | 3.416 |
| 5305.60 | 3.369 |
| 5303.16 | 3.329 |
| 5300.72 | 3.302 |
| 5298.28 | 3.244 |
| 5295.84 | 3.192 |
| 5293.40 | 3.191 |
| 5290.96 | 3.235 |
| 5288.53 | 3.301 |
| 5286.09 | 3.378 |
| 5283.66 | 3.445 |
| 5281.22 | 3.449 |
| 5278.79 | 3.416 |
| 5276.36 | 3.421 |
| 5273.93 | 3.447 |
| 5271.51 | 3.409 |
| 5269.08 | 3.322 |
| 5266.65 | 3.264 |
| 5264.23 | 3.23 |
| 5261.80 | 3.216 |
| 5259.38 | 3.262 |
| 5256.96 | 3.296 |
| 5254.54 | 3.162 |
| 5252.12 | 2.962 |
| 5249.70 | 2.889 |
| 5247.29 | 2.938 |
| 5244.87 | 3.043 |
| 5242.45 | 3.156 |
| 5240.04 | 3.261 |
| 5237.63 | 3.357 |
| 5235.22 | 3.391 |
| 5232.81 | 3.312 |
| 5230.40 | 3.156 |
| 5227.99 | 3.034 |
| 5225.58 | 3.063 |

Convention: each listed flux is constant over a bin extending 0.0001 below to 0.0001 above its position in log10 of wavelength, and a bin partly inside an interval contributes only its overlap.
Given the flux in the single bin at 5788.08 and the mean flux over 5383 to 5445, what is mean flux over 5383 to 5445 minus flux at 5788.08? 0.10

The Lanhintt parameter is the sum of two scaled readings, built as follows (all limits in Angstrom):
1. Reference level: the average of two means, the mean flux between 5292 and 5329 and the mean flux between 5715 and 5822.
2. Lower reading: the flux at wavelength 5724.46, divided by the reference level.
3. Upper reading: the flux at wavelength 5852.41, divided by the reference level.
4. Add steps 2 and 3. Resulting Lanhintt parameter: 2.06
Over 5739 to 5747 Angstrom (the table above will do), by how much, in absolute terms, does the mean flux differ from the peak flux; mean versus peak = 0.10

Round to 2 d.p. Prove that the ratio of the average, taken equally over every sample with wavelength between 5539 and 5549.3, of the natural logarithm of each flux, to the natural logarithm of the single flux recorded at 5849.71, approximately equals 1.08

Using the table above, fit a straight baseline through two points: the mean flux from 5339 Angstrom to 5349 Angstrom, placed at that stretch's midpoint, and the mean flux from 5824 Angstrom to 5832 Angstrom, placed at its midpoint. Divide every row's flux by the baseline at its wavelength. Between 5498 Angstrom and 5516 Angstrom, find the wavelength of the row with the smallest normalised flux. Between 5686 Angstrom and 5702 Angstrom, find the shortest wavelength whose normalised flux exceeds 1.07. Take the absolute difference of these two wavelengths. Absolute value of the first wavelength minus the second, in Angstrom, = 188.0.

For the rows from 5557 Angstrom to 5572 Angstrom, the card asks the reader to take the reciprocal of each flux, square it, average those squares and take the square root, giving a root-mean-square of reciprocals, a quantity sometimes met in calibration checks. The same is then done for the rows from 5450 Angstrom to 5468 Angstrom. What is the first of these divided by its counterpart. 0.97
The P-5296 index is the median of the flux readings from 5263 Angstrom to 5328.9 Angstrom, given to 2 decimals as 3.32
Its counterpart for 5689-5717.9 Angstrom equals 3.55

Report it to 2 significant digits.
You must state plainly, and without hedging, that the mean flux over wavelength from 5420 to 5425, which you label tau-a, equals 3.1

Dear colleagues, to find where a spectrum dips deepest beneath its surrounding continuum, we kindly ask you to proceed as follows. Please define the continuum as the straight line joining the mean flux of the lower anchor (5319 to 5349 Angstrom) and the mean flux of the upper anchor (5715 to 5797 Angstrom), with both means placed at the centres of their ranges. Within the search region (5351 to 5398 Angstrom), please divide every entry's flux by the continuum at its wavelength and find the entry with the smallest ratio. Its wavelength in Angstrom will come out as 5352.23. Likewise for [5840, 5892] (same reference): 5879.42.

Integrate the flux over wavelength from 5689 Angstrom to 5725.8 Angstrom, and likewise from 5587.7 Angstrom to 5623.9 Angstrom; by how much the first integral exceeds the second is 6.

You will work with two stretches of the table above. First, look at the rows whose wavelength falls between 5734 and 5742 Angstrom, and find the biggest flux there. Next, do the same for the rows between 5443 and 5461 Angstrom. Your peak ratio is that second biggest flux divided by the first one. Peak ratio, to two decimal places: 0.95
